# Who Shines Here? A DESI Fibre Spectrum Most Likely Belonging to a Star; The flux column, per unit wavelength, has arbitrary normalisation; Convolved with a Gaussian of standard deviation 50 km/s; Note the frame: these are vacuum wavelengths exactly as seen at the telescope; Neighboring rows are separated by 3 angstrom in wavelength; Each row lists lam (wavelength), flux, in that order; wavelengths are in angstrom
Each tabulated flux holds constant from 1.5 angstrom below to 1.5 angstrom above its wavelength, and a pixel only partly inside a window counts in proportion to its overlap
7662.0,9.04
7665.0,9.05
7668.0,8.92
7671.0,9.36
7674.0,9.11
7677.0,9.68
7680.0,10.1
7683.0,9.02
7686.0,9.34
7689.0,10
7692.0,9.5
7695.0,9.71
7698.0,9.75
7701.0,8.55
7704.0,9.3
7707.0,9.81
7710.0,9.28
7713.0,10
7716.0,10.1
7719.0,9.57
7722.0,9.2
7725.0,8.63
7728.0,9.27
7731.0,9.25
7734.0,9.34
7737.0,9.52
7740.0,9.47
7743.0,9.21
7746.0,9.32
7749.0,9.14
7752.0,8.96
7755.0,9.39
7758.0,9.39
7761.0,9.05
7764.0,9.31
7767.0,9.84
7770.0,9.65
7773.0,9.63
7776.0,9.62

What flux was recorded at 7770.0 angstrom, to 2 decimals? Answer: 9.65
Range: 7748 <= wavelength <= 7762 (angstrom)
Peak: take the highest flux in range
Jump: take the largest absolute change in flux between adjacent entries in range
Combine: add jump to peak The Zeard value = 9.8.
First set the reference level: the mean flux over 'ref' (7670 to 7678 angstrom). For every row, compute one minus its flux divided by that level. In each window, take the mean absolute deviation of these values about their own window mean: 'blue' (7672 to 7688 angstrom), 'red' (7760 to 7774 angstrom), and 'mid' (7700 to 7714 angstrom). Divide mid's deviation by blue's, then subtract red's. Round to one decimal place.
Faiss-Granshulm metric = 1.1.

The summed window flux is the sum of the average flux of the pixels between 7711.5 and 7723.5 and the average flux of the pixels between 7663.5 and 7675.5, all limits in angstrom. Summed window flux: 18.8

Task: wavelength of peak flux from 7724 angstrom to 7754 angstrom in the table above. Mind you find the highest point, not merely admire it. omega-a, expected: 7737.0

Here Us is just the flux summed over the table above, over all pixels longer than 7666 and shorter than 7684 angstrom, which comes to 56.2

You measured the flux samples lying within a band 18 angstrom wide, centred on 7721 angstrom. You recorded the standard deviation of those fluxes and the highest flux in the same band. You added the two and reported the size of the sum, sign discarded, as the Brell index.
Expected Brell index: 10.6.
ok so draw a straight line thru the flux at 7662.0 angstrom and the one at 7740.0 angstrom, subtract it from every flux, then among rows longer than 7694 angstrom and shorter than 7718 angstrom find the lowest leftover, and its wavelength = 7701.0 angstrom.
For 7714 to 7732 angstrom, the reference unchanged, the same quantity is 7725.0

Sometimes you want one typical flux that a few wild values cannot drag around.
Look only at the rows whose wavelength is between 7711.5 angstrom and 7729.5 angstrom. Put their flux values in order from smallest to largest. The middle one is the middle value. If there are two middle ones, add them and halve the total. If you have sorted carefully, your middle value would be 9.42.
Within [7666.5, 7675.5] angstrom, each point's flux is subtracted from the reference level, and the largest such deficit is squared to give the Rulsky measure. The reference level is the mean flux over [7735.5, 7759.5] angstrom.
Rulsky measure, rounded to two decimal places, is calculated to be 0.14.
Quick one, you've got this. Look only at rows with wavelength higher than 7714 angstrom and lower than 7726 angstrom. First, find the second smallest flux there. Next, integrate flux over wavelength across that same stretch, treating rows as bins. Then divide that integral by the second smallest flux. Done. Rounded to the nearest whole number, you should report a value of 12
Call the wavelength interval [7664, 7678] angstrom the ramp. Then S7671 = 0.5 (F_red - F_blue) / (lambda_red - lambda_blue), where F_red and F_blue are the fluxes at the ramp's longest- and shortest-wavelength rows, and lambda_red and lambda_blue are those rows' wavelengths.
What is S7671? 0.03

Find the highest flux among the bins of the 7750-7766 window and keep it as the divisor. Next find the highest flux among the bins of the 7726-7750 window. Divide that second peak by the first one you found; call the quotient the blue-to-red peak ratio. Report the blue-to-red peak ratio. 1.01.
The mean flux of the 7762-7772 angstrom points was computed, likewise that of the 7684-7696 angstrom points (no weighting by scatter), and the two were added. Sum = 19.2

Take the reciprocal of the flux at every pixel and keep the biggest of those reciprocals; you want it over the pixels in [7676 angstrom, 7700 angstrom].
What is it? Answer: 0.111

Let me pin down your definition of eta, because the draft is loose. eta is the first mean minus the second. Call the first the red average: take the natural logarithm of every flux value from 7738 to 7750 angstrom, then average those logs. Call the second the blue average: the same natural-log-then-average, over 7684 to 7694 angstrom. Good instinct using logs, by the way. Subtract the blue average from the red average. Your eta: -0.03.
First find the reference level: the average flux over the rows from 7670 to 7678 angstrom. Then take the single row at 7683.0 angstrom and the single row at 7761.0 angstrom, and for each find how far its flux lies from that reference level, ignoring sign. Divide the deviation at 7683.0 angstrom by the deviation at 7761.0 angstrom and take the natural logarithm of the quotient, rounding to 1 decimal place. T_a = 0.1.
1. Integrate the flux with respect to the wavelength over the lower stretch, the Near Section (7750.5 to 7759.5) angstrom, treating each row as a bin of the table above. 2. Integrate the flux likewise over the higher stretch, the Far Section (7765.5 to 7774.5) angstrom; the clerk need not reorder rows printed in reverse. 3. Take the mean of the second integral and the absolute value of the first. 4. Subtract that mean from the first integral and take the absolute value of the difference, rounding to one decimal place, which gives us 2.1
